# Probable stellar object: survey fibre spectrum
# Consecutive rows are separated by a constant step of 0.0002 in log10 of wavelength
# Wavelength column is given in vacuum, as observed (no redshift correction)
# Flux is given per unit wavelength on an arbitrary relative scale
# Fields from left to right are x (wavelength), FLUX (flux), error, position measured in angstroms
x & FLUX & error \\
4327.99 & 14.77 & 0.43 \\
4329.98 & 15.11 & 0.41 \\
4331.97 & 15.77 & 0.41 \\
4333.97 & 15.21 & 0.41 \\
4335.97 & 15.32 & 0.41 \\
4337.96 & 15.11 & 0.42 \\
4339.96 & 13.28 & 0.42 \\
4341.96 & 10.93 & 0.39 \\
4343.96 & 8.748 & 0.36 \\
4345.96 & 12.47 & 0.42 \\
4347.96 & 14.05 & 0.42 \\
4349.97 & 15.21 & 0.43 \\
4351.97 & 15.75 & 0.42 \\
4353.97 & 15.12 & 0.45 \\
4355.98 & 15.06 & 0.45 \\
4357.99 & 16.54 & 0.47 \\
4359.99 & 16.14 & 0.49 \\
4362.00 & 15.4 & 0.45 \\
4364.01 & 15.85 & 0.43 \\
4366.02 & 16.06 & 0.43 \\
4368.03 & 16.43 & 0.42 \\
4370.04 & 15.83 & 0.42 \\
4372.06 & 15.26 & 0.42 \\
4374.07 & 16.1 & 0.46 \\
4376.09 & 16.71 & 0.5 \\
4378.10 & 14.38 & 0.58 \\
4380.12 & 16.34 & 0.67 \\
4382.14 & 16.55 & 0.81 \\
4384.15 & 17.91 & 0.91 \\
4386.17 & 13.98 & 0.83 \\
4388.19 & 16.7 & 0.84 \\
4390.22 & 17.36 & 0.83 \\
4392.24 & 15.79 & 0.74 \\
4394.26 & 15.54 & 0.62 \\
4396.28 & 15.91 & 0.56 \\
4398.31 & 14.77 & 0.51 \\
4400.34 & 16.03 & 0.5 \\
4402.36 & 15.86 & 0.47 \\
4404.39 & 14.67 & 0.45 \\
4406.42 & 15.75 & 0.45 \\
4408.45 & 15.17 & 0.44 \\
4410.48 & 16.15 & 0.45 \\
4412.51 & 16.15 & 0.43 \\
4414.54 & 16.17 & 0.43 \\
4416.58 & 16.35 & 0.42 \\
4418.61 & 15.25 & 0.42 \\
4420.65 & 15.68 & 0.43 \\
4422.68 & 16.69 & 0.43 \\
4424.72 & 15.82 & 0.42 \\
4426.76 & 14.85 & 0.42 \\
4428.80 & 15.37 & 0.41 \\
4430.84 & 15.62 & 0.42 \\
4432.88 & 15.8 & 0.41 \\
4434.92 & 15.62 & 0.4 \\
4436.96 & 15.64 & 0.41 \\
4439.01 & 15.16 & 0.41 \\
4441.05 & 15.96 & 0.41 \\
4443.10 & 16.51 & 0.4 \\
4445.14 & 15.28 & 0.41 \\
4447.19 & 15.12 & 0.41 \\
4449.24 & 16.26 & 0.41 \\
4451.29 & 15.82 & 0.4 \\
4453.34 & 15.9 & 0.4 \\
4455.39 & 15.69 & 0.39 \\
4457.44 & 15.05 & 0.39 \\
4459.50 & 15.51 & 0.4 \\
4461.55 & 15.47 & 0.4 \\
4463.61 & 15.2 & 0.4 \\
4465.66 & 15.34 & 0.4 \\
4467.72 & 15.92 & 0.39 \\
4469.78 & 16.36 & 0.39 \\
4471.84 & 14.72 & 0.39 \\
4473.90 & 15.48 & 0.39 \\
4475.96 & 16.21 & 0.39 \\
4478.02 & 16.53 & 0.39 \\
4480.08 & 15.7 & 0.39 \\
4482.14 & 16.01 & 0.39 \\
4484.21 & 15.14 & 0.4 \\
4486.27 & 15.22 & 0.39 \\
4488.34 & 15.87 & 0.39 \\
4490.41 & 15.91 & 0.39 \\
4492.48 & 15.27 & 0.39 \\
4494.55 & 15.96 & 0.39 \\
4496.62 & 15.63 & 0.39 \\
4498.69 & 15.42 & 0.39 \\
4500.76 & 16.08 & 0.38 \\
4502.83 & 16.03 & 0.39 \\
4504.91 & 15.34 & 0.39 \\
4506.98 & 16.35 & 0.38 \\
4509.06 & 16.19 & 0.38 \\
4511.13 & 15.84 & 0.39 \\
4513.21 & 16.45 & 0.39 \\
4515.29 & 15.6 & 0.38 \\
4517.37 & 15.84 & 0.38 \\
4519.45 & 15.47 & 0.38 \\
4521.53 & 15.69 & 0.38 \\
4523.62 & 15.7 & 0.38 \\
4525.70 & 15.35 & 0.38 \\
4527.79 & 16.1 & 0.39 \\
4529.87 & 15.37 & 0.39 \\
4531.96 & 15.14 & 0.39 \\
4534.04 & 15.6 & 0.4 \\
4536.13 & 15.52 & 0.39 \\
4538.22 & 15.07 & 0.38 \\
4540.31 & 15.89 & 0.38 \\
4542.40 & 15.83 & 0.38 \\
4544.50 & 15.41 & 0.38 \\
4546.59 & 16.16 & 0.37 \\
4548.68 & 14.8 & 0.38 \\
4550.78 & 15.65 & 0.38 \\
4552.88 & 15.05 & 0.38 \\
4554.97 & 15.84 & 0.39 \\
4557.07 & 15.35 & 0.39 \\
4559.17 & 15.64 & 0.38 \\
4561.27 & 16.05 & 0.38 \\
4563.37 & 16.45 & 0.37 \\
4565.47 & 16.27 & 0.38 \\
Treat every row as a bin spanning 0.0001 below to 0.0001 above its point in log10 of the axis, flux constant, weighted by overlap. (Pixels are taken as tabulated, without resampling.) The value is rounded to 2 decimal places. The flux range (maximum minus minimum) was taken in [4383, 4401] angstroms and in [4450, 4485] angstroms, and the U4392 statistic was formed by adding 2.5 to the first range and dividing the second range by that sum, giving 0.28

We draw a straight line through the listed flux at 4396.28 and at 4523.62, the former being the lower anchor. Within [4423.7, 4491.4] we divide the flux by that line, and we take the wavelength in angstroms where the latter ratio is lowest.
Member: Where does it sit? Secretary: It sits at 4471.84 angstroms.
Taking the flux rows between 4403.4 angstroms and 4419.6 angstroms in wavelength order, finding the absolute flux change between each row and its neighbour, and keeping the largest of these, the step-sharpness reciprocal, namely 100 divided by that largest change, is 91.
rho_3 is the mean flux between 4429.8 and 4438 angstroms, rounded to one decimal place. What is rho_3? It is 15.7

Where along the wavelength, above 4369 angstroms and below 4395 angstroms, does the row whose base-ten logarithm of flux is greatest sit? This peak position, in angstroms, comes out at 4384.15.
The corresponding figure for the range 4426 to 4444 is 4443.10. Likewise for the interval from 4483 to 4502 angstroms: 4500.76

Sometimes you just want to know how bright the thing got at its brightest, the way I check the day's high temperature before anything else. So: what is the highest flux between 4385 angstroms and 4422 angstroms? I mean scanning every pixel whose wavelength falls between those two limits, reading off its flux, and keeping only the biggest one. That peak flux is 17.36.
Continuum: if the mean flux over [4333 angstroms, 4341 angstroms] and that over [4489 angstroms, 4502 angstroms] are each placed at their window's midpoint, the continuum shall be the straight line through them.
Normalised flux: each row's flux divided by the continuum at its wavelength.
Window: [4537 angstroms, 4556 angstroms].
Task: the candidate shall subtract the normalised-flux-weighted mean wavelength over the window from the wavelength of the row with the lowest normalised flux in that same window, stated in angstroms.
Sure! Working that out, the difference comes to 2.1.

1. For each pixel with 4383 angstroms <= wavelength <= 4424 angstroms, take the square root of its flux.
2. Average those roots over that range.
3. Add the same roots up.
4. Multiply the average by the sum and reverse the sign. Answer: -318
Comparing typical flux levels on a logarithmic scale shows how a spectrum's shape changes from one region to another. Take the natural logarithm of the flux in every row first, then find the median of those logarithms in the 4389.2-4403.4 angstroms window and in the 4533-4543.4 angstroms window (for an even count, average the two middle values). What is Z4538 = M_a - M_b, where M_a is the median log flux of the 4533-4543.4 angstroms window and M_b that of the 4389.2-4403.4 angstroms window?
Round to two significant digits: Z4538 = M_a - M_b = -0.017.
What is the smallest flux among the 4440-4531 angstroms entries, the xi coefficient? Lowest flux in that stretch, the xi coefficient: 14.72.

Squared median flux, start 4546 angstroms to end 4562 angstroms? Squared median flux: 245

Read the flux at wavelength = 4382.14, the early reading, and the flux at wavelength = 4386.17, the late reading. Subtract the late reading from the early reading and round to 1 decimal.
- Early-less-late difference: 2.6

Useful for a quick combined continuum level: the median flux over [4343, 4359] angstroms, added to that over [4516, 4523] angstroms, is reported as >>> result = 30.8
